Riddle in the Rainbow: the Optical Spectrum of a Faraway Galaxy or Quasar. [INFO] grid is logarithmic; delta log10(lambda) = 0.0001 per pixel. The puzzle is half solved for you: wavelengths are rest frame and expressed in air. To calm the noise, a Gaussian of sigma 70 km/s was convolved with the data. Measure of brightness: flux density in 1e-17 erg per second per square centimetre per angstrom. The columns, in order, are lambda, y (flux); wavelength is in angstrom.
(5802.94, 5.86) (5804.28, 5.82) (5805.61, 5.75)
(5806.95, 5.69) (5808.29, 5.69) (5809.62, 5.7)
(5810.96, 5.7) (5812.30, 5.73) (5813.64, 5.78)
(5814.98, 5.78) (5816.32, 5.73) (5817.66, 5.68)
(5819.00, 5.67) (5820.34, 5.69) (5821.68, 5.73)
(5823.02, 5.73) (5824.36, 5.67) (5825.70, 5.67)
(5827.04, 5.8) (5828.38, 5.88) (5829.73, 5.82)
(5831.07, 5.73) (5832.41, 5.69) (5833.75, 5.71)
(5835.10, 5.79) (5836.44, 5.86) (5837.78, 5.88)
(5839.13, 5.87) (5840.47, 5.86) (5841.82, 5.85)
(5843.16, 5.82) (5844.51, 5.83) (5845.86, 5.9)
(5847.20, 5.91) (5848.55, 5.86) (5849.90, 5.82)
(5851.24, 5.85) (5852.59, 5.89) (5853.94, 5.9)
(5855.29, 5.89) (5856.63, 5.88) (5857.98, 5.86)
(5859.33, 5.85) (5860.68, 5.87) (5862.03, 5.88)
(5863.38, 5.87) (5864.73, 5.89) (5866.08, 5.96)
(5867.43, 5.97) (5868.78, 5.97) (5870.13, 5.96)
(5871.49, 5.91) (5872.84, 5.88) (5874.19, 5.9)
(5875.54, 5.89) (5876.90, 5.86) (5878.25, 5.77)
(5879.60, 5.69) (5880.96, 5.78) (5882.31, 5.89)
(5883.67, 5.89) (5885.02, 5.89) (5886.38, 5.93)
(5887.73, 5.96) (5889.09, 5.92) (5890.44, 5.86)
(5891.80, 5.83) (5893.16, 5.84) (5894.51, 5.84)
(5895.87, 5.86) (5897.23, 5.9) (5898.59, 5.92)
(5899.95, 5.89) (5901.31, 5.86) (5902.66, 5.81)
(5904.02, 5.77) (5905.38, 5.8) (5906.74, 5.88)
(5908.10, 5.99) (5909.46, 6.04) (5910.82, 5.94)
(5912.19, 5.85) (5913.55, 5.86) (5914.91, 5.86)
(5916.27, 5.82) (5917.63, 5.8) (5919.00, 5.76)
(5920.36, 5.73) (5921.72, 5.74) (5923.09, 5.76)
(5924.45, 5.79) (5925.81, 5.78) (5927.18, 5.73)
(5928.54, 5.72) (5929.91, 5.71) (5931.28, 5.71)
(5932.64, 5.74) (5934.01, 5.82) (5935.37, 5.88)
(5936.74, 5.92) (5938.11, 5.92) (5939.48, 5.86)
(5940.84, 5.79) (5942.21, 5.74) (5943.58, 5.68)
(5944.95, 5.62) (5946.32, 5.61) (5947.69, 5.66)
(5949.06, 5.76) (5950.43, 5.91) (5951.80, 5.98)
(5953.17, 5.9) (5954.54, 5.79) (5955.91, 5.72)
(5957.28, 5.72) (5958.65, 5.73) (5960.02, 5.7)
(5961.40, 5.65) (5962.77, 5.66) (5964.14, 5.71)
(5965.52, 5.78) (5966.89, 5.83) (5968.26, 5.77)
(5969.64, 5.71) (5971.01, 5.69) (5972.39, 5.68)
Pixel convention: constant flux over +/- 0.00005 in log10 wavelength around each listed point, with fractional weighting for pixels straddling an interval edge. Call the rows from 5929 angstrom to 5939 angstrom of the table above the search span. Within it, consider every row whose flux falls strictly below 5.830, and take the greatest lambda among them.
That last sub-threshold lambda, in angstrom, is 5934.01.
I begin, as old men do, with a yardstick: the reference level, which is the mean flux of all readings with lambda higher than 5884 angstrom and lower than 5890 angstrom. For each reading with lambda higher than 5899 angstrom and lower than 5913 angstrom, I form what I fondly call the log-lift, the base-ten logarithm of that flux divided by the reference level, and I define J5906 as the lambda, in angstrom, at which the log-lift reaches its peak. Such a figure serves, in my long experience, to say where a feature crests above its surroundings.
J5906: 5909.46 angstrom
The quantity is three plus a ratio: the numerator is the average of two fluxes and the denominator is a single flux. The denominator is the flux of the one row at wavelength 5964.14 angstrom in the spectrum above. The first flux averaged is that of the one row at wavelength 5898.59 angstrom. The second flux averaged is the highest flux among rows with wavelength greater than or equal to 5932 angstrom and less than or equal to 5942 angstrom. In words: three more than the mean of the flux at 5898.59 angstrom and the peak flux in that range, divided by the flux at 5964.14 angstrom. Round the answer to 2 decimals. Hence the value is 4.04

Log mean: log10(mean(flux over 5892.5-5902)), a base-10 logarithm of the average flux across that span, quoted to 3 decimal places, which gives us 0.769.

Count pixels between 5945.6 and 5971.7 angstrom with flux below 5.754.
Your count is 11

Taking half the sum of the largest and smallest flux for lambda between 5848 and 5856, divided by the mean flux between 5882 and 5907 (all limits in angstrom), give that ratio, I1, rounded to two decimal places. 1.00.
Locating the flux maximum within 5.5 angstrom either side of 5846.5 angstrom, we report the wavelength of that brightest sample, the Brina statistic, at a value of 5847.20 angstrom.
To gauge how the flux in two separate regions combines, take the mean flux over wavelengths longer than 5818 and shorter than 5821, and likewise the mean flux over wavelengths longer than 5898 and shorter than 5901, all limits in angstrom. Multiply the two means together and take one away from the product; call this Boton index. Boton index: 32.5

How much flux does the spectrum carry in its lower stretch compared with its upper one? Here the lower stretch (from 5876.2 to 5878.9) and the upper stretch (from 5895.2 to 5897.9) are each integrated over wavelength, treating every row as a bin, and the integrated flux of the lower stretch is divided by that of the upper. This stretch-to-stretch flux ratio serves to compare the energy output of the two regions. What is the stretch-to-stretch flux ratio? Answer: 0.99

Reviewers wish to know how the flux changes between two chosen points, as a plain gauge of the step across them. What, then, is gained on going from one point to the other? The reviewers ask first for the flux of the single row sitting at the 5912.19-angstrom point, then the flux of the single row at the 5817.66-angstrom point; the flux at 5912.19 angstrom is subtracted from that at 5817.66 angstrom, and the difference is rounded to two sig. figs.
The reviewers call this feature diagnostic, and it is -0.17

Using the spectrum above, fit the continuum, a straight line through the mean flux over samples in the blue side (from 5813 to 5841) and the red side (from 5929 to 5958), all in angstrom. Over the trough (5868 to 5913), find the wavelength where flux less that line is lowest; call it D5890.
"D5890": 5879.60 angstrom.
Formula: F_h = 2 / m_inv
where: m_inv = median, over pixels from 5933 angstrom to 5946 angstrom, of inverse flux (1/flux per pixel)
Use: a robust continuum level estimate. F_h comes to 11.6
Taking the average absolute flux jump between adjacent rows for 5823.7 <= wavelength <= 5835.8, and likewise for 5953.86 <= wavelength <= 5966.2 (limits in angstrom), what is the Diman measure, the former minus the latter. 0.026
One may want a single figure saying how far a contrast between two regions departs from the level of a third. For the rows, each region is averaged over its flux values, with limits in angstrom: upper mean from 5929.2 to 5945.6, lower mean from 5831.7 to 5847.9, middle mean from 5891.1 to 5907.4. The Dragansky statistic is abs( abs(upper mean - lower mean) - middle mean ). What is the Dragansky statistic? 5.80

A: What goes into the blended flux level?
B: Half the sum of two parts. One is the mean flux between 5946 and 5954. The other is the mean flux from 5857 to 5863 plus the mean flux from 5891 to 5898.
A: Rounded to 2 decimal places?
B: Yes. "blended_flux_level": 8.76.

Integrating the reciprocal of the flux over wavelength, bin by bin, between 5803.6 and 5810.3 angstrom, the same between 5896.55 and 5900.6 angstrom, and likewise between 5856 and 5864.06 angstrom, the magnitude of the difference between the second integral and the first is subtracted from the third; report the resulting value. 0.9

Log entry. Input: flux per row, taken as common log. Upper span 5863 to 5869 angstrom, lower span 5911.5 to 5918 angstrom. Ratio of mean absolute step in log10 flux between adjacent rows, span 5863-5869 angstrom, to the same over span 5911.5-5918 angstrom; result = 1.4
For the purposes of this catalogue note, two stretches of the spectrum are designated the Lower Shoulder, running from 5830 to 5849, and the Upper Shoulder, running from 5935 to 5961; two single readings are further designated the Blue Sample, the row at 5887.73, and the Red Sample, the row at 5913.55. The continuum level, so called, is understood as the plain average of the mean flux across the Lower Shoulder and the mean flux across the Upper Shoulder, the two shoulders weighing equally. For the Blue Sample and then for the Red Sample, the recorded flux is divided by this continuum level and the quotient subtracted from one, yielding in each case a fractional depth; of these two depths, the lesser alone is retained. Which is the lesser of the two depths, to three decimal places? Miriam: -0.027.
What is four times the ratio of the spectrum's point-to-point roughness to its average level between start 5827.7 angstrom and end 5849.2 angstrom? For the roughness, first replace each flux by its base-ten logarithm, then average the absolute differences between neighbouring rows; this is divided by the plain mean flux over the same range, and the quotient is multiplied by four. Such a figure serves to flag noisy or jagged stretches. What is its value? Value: 0.0020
